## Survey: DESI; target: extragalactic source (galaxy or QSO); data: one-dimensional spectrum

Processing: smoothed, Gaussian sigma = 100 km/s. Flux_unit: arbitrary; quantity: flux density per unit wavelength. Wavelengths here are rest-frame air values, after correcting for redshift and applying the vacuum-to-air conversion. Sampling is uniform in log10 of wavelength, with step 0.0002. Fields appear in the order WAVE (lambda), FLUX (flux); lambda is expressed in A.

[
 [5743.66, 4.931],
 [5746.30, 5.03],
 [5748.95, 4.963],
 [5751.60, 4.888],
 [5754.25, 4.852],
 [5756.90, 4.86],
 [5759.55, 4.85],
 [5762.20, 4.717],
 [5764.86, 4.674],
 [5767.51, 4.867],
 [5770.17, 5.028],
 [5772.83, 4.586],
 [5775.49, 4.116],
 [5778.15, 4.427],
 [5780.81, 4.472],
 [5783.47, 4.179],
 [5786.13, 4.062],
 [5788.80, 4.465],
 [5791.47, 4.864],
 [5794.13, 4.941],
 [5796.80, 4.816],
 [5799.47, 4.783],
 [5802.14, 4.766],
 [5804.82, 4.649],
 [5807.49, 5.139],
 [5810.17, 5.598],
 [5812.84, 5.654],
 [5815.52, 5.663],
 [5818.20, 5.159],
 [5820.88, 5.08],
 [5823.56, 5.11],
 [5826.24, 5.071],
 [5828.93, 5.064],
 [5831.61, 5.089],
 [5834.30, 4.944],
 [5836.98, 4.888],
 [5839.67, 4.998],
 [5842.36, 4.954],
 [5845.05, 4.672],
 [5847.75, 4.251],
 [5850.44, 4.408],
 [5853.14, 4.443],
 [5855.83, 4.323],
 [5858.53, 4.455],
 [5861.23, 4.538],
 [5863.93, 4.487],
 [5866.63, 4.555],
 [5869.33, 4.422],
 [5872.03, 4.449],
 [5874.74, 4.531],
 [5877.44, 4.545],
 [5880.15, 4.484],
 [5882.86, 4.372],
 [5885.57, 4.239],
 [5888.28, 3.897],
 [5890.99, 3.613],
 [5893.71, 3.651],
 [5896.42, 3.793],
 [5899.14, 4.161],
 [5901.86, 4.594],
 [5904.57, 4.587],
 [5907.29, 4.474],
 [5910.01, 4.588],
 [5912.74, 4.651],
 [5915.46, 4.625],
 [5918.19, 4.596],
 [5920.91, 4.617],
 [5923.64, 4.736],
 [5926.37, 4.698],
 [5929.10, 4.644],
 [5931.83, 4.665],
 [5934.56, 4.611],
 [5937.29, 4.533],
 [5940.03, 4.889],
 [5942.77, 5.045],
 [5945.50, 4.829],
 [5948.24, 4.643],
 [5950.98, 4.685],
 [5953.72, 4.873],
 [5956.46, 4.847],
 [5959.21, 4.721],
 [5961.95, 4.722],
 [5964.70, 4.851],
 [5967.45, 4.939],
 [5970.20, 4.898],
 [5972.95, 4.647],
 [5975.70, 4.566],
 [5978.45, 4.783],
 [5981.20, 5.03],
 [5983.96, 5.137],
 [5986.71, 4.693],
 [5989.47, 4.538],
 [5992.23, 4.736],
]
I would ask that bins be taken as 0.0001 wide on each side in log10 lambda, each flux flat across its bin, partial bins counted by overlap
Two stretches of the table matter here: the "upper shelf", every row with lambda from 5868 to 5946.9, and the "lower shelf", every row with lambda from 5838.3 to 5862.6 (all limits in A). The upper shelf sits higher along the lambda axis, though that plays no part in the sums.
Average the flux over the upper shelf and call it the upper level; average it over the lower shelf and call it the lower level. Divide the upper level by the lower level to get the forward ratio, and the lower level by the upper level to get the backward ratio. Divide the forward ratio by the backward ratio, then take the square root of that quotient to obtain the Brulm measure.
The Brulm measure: 0.98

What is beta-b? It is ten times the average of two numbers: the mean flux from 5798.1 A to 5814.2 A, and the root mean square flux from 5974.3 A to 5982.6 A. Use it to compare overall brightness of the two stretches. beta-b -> 49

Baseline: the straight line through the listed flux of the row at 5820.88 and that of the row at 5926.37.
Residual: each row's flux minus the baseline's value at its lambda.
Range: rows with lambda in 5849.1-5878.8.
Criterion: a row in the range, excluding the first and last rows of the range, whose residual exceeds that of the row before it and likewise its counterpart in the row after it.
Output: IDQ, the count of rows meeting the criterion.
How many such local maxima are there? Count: 3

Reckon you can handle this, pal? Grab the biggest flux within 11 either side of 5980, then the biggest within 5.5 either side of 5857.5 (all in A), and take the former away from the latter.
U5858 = -0.60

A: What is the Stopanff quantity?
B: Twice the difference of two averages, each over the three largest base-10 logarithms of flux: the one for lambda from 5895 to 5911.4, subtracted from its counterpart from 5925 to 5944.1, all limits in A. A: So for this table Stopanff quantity 0.052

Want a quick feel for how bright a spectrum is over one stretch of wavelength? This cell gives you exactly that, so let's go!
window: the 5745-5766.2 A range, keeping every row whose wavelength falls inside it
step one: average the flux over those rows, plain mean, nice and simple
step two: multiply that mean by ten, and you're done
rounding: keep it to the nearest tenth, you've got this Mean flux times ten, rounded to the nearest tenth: 48.5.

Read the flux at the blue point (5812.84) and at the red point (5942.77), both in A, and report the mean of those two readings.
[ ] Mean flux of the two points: 5.35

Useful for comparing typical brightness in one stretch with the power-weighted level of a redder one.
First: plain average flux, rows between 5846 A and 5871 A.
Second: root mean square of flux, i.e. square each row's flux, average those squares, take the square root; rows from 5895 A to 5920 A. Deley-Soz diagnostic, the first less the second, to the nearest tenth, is 0.0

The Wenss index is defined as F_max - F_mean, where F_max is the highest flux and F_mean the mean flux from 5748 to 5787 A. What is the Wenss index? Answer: 0.39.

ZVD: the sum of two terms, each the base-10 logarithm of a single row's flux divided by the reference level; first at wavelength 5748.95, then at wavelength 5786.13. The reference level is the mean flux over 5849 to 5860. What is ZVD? 0.016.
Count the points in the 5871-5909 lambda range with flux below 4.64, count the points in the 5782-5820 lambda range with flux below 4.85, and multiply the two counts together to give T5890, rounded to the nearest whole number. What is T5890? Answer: 98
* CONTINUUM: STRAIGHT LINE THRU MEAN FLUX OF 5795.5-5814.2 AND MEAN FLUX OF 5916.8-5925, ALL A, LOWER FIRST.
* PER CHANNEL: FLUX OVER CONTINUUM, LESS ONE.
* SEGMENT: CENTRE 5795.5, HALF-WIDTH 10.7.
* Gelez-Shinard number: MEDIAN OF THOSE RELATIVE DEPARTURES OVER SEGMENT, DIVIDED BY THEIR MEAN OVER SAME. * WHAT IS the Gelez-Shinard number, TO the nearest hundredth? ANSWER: 0.71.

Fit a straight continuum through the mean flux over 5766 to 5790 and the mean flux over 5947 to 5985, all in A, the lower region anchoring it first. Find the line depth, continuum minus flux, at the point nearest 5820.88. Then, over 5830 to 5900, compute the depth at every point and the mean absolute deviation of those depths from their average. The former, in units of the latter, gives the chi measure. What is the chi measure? -1.8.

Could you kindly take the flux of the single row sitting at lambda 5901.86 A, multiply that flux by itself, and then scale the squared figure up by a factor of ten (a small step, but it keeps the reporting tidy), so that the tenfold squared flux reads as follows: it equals 211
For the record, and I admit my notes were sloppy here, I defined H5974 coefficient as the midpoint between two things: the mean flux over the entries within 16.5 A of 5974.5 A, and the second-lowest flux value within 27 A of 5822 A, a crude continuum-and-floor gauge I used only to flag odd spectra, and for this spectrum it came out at 4.72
